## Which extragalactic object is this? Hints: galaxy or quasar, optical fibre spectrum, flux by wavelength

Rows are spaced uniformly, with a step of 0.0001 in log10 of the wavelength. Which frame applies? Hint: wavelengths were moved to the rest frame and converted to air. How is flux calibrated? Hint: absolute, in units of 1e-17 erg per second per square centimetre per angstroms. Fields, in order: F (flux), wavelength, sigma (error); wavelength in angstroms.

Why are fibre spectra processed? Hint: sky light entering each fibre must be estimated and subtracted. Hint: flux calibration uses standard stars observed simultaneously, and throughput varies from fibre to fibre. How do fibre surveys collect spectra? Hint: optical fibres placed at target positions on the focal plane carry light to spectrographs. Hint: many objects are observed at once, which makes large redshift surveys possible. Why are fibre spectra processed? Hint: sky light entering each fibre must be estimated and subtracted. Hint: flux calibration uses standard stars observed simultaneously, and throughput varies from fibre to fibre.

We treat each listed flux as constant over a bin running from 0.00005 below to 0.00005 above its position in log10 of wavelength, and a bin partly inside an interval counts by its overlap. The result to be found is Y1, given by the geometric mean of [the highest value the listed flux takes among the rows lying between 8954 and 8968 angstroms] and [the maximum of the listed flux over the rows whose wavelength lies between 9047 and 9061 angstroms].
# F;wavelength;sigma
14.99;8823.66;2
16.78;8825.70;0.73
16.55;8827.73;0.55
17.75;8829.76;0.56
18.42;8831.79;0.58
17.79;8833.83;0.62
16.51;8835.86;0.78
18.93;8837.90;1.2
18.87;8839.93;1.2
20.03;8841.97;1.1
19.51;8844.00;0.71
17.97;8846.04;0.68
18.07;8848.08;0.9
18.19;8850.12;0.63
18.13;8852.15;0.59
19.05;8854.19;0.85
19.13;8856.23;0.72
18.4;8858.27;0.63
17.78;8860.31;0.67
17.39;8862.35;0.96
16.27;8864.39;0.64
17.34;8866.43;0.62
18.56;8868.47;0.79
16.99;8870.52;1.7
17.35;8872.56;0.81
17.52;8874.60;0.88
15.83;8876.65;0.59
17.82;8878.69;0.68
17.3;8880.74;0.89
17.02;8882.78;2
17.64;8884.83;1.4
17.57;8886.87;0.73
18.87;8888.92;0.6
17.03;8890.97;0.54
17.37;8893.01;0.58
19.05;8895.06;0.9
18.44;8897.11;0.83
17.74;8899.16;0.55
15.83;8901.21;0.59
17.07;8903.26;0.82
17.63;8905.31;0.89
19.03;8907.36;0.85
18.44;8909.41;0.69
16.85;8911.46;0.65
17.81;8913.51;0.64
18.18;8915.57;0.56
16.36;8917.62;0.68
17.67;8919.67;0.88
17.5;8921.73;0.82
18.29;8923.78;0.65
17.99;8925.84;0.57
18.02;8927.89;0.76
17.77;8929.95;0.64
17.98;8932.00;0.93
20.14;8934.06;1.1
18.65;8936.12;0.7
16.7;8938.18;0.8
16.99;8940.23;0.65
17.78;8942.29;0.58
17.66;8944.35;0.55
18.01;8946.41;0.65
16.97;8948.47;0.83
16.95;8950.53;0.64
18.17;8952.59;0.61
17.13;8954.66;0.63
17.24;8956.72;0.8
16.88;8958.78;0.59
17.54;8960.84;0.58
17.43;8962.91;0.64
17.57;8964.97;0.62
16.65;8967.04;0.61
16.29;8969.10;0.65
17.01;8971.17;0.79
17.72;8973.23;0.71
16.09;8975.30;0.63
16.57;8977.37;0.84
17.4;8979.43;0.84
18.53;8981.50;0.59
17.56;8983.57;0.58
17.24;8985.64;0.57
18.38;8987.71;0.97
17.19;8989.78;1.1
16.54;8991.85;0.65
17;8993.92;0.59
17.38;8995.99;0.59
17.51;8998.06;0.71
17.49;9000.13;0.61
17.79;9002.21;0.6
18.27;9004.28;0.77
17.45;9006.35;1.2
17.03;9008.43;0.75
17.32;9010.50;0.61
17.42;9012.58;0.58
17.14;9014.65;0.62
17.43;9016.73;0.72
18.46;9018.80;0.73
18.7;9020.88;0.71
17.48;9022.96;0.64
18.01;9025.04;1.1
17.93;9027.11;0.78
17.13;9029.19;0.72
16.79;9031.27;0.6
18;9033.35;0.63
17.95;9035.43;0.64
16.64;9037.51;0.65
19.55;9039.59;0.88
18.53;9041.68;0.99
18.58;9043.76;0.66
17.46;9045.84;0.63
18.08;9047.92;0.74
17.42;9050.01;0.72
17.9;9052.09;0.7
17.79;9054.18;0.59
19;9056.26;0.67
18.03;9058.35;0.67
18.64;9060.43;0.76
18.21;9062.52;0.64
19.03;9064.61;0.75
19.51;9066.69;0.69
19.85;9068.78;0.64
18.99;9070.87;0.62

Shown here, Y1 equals 18.3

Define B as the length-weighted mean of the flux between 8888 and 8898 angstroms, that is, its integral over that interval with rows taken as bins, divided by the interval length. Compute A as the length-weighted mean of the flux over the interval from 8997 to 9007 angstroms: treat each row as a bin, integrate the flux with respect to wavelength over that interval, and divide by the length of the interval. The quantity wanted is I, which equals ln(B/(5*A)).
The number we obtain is -1.59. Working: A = 17.7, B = 18.1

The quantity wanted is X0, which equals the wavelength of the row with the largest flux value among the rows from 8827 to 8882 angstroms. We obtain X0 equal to 8841.97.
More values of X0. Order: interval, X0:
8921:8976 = 8934.06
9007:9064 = 9039.59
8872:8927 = 8895.06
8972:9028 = 9020.88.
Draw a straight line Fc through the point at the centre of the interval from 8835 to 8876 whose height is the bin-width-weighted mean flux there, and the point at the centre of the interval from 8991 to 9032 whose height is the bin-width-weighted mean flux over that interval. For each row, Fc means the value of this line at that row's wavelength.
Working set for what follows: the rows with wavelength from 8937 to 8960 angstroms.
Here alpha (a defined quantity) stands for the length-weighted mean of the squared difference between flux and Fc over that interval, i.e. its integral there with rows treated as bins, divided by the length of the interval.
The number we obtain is 0.4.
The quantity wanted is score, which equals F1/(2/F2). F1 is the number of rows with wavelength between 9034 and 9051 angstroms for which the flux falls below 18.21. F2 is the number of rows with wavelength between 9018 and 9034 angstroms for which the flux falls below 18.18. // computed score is 15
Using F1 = 5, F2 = 6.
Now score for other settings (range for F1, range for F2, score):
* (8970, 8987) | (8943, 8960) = 28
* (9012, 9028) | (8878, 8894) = 21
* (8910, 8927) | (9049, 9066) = 14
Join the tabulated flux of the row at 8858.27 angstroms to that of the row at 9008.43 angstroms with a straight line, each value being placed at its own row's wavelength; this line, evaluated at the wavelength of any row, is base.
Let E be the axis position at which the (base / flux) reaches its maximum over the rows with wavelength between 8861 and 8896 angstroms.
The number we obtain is 8876.65 angstroms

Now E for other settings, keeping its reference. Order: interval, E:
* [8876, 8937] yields 8876.65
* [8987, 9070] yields 8991.85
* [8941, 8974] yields 8969.10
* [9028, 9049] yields 9037.51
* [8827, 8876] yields 8827.73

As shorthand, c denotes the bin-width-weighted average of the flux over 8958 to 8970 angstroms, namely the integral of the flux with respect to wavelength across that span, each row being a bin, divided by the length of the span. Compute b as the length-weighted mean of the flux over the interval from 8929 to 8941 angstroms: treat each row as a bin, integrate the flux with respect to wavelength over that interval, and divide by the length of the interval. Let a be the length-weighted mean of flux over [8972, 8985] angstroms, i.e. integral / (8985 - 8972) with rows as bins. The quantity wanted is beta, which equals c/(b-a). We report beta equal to 22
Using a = 17.3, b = 18.1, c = 17.1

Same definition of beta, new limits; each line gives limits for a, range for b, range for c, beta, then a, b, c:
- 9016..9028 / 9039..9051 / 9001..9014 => 94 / 18.0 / 18.2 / 17.5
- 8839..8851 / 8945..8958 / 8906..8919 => -13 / 18.8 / 17.4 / 17.8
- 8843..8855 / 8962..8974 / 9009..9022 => -13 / 18.5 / 17.1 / 17.7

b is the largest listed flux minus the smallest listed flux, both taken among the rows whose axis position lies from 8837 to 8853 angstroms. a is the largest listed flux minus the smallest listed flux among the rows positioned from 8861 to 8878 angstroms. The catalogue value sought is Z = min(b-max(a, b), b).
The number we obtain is -0.7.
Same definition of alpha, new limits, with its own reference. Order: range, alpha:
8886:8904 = 1.0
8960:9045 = 0.6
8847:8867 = 0.6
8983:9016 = 0.2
